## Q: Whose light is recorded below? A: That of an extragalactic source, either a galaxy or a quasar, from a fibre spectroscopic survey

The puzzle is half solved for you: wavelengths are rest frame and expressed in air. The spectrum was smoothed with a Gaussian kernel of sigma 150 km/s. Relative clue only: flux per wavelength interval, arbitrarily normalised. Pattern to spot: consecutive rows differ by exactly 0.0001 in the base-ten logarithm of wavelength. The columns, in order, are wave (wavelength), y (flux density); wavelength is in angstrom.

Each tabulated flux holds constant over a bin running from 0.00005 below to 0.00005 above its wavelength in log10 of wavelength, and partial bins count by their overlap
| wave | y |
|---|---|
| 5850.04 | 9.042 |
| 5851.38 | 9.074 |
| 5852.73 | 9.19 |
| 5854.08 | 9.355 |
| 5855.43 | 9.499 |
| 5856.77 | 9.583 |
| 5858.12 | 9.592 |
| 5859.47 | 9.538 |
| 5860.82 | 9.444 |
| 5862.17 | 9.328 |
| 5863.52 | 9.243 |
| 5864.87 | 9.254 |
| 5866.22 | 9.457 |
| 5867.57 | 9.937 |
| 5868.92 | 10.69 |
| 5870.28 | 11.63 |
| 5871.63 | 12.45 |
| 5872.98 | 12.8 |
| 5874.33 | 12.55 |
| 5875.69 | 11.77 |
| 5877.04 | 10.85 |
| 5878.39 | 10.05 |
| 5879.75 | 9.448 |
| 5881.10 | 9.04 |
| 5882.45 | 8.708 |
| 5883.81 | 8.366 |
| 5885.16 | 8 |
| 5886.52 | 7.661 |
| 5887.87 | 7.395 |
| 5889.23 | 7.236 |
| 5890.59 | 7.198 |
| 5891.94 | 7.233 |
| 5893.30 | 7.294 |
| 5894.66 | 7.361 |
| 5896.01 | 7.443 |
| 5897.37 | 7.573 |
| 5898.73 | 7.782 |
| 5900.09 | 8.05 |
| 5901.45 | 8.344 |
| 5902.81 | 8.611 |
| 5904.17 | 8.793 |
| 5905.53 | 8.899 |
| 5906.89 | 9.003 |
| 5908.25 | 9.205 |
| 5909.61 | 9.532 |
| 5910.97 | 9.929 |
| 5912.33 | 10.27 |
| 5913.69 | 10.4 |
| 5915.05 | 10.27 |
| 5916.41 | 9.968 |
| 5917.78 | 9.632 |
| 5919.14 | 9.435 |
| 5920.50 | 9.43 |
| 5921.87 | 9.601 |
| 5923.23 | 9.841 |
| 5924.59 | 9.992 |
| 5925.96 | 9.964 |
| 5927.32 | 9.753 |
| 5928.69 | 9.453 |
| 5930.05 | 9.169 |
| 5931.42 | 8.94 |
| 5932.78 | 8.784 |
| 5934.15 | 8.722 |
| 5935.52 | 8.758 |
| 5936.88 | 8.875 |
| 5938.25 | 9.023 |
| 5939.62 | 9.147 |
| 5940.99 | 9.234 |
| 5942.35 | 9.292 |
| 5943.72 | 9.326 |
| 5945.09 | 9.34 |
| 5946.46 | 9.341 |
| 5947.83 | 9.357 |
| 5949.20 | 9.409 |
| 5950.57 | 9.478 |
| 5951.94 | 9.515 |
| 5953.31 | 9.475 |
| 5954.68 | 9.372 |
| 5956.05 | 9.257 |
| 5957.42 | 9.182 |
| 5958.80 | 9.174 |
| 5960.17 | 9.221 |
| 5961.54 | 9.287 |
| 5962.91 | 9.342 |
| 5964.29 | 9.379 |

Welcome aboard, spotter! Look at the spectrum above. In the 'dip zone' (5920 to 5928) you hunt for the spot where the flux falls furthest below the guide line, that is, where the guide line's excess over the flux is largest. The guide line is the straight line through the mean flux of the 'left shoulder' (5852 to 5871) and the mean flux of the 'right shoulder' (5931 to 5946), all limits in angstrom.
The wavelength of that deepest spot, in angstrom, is 5920.50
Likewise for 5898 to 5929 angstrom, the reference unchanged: 5898.73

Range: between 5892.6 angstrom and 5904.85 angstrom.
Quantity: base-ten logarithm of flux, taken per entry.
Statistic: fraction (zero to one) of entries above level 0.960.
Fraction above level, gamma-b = 0.0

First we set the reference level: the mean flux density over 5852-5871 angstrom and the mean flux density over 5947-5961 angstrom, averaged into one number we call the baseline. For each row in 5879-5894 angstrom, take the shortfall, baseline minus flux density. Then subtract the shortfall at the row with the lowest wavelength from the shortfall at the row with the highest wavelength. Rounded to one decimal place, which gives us 2.2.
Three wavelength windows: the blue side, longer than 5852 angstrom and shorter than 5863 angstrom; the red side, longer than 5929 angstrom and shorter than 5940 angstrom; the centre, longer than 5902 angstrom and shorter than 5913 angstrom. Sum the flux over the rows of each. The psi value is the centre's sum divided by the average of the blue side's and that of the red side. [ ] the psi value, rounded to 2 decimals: 1.01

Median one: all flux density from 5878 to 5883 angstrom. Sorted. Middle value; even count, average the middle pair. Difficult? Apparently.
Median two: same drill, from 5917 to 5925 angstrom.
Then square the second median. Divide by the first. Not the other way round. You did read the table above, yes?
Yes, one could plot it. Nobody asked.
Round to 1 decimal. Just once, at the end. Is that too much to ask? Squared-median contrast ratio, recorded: 10.0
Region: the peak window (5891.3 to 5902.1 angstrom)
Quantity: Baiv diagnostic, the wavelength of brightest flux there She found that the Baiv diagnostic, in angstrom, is 5901.45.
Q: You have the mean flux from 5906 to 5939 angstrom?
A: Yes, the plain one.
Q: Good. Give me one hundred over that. 10.5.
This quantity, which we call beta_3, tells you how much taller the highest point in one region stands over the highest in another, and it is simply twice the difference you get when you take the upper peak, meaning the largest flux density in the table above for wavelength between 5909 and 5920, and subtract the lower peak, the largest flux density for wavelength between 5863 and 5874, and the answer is -5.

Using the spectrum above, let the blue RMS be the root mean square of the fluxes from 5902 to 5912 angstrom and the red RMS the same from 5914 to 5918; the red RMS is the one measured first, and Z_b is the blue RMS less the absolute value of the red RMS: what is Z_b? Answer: -1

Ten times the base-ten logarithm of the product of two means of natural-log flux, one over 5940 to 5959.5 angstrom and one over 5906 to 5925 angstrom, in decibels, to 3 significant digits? 7.06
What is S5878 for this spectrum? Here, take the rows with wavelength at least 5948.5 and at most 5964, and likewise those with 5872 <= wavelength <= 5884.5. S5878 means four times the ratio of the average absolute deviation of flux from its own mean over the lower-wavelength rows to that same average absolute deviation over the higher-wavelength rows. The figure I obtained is 55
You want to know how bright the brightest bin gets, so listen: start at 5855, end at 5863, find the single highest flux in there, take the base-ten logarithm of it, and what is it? 0.982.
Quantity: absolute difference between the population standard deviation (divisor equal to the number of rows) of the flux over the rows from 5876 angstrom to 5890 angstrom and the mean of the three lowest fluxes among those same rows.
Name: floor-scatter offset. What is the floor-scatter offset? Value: 6.3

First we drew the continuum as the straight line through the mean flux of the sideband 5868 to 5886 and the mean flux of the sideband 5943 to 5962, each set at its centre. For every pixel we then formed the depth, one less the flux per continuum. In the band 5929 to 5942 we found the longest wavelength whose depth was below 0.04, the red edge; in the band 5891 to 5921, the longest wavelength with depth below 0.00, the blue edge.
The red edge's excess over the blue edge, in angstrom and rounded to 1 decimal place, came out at 24.6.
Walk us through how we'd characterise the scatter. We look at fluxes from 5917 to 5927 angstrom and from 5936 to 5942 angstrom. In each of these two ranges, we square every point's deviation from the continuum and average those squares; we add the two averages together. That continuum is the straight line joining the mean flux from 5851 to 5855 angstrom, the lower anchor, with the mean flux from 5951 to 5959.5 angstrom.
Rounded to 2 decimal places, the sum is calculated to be 0.29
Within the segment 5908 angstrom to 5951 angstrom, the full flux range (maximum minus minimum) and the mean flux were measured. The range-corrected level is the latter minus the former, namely 7.8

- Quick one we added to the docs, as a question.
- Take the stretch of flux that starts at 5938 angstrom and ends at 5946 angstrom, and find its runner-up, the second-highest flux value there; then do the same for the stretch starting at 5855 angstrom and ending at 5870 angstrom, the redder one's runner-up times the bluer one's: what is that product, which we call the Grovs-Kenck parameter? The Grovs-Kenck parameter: 93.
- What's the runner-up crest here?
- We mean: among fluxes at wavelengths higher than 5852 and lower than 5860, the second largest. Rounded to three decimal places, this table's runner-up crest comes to 9.583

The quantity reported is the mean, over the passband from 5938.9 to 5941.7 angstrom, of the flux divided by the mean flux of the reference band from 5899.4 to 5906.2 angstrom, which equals 1.08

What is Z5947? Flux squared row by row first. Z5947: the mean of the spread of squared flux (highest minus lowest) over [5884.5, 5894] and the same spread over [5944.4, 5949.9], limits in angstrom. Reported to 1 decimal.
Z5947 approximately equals 6.7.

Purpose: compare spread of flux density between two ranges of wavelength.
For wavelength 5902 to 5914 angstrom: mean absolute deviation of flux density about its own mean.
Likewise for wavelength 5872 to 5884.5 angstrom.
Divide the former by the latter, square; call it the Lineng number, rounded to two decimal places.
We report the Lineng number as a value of 0.16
